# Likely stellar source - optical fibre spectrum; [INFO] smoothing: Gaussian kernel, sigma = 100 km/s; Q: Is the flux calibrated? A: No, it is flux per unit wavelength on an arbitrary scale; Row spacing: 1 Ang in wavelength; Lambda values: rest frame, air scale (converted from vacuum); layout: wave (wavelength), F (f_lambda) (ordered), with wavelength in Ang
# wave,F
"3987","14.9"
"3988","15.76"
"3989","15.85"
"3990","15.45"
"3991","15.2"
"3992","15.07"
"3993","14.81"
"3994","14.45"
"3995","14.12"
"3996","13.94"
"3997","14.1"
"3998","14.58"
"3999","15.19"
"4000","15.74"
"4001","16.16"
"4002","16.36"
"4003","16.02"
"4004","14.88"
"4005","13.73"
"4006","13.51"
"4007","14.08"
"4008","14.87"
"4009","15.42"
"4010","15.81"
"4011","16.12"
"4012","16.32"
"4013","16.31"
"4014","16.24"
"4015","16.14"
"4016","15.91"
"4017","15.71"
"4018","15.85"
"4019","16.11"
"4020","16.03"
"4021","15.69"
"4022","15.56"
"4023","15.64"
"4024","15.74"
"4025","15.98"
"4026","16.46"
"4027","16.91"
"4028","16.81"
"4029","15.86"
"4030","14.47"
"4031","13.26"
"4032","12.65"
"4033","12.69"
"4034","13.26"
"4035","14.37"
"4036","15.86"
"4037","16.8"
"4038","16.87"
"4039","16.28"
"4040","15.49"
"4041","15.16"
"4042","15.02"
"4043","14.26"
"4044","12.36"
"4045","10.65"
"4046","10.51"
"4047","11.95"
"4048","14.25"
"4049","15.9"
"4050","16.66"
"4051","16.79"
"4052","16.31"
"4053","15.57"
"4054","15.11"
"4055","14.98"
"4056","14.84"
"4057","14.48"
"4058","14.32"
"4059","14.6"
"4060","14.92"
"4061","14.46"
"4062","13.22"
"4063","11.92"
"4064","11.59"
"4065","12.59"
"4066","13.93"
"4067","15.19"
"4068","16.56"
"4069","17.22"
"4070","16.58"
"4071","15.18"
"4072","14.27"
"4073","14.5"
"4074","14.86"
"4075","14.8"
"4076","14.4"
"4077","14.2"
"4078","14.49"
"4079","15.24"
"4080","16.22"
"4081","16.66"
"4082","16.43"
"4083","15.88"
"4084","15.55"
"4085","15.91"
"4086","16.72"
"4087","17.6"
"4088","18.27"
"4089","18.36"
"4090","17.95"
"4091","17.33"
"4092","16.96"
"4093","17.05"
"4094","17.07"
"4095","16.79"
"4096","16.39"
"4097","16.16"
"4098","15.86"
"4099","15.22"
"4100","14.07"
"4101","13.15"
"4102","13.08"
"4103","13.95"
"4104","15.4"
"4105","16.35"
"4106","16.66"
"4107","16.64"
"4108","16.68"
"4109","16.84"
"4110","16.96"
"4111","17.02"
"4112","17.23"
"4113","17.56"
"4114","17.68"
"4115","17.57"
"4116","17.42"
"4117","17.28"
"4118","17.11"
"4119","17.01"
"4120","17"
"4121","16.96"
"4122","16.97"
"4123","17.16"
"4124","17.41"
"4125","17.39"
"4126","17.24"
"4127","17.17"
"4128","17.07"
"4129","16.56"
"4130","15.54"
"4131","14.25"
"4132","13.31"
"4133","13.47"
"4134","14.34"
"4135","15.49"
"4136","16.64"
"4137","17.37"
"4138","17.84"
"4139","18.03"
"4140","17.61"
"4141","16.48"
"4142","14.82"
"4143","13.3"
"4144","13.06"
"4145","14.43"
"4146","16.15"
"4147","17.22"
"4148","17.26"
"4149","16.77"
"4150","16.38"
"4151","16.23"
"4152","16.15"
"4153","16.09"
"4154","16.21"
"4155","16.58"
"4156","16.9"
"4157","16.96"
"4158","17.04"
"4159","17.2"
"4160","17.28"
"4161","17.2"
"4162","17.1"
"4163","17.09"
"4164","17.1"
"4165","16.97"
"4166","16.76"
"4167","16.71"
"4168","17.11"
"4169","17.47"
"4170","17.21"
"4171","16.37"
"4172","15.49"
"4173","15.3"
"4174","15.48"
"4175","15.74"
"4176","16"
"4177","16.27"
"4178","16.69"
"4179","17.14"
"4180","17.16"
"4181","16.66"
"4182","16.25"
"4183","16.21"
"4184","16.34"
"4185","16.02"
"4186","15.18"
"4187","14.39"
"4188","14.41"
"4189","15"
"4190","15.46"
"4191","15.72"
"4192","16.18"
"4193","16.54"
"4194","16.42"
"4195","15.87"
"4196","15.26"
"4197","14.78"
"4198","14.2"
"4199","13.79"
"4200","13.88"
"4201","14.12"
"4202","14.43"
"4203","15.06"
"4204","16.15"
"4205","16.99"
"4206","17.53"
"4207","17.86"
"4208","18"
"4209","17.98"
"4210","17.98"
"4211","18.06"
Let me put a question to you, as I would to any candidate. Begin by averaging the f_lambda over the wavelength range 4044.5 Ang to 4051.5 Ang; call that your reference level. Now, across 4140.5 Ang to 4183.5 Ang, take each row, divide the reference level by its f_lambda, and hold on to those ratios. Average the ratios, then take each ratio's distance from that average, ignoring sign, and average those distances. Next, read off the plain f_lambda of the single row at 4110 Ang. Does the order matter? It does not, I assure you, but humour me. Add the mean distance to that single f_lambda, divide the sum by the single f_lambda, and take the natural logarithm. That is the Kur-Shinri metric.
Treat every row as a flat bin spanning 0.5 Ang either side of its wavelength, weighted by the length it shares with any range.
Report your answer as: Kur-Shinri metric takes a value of 0.0023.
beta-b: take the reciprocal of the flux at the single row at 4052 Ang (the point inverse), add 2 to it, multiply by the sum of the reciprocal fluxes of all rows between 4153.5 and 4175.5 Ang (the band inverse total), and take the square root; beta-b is 1.65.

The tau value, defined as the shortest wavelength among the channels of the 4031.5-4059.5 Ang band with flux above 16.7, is 4037 Ang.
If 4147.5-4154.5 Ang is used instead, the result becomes 4148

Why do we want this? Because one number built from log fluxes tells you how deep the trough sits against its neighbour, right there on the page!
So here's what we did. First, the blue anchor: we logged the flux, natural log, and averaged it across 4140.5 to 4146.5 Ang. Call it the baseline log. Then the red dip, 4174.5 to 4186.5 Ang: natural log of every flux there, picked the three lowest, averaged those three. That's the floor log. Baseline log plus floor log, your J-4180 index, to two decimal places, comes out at 5.43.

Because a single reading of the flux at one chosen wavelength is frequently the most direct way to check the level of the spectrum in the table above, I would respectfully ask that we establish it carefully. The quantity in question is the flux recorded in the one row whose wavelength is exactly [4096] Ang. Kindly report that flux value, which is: 16.39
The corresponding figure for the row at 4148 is 17.26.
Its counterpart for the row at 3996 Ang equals 13.94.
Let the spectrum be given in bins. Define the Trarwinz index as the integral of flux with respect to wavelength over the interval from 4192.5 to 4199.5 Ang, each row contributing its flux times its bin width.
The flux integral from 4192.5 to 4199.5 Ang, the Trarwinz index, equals 107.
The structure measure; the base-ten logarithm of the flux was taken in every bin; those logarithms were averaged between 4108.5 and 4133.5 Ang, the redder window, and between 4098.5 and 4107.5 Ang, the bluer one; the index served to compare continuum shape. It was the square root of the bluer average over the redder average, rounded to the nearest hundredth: 0.98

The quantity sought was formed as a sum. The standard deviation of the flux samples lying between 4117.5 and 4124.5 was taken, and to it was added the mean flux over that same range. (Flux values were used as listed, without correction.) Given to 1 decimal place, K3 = 17.2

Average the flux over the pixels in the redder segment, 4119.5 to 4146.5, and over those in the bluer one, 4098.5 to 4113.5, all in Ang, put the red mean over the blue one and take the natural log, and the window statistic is 0.016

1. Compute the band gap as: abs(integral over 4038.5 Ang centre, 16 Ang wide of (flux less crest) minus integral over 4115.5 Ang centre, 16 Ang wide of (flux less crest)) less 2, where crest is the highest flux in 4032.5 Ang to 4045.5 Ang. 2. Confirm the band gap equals 47.0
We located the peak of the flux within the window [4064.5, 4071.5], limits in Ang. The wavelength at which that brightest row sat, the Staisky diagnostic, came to 4069 Ang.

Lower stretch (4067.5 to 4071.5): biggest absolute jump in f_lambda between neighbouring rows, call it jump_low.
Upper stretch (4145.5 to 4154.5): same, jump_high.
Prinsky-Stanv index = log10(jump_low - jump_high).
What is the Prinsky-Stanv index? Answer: -0.48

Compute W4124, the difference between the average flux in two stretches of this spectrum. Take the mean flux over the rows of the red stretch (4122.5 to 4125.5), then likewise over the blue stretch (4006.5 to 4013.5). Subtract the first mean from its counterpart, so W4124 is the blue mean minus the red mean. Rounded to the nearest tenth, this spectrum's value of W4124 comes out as -1.8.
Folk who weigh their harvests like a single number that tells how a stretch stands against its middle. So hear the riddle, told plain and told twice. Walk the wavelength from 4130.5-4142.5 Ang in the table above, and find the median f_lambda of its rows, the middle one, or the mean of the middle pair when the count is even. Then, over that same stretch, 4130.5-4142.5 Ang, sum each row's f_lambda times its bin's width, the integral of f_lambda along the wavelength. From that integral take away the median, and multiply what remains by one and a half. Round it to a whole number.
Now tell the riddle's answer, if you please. 260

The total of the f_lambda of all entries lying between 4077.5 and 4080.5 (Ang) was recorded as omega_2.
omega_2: 46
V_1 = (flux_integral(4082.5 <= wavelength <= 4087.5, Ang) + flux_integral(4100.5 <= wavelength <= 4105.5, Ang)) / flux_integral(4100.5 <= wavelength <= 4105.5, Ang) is 2.14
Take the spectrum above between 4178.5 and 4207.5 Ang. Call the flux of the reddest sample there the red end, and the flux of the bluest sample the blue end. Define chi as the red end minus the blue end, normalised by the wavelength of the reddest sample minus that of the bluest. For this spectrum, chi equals 0.026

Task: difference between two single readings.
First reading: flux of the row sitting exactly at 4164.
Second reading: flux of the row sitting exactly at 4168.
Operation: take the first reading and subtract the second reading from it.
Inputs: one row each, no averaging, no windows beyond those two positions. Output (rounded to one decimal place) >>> 0.0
